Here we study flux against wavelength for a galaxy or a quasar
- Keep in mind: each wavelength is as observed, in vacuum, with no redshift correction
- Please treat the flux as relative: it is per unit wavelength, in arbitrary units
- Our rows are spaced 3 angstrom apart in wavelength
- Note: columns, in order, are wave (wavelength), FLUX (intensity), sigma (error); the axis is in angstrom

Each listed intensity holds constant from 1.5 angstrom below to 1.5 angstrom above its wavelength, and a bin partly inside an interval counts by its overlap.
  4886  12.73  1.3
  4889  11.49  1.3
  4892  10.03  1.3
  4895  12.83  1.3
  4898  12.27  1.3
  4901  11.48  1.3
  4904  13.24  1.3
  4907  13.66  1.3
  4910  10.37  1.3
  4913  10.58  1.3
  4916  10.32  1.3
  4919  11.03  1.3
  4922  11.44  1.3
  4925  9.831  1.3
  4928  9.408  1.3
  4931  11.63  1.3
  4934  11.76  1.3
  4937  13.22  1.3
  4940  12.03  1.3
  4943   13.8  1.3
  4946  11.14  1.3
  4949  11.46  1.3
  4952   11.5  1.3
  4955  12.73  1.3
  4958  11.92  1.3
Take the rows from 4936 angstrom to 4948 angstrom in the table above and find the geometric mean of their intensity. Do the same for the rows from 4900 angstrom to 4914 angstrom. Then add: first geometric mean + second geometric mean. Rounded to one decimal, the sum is 24.3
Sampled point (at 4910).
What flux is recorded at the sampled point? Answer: 10.37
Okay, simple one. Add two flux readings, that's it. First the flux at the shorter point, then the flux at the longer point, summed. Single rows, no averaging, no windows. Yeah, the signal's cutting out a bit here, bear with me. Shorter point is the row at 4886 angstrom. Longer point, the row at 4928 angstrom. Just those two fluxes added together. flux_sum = 22.1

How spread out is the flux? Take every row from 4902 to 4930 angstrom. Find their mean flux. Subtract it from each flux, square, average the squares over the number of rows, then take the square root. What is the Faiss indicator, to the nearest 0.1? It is 1.4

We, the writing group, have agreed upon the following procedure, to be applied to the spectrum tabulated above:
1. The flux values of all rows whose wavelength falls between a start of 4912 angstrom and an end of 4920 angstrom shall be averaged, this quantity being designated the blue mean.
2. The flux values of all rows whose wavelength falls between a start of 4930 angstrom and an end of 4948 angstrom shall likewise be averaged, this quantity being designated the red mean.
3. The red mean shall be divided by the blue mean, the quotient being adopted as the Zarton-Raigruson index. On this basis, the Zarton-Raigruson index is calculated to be 1.15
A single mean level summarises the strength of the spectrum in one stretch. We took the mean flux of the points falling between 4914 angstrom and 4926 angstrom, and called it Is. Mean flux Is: 10.7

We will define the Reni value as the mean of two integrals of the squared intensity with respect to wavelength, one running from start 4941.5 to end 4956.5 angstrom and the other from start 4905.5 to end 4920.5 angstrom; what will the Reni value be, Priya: 2062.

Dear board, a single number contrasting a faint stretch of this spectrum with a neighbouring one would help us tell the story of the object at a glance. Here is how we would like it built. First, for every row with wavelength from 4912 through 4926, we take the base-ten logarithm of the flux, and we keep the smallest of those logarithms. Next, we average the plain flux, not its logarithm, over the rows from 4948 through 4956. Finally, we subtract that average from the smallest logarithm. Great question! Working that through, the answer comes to -10.9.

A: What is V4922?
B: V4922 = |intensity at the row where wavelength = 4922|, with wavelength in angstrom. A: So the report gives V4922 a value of 11.4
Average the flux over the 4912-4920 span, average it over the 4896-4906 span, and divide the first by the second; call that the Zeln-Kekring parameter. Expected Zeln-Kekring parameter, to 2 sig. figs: 0.86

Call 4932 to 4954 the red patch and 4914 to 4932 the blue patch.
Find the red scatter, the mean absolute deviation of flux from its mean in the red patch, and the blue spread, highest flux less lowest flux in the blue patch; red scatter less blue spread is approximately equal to -1.4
